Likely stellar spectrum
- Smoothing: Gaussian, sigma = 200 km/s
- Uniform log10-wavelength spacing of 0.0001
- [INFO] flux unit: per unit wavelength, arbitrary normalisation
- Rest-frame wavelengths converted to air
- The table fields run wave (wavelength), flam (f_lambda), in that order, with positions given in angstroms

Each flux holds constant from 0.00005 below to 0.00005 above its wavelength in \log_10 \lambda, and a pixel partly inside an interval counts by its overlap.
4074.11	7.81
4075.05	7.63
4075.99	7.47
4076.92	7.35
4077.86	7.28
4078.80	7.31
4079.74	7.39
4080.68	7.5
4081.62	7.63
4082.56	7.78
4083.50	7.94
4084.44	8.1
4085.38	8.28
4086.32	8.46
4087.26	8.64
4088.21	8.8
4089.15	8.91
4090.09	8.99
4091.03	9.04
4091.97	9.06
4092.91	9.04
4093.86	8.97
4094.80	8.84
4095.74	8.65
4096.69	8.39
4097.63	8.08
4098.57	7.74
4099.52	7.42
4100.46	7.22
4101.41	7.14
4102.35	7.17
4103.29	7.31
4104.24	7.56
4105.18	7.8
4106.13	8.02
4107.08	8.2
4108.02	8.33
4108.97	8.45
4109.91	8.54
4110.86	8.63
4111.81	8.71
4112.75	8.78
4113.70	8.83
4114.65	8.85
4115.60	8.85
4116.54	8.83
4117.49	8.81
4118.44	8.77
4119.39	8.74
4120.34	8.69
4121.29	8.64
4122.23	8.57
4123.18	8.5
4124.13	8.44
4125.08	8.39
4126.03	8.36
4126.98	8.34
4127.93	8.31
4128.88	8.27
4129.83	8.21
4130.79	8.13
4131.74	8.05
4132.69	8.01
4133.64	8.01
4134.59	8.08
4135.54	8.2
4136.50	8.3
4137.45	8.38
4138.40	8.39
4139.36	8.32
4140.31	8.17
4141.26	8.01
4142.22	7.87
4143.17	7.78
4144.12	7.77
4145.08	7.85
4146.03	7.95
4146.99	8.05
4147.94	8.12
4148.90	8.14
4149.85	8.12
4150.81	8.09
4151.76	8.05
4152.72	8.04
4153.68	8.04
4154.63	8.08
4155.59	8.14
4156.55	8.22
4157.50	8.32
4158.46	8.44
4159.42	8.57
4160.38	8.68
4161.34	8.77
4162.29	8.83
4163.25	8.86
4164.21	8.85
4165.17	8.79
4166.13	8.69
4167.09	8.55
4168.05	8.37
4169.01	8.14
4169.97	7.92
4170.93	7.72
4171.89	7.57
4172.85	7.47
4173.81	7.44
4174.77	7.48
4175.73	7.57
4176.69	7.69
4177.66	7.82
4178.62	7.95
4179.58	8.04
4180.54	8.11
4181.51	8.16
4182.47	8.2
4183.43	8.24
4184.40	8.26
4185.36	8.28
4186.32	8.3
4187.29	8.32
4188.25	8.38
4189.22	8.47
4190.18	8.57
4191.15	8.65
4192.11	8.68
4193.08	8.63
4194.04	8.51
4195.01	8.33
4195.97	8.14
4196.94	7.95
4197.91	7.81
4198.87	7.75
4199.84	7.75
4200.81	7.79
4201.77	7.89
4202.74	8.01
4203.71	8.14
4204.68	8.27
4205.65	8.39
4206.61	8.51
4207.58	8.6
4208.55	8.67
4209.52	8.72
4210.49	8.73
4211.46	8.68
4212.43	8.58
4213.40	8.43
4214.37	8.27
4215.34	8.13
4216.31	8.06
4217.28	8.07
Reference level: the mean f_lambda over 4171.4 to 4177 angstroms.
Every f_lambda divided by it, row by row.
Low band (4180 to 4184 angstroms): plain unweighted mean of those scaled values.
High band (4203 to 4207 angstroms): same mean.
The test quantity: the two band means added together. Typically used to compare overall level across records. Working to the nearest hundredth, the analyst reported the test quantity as 2.19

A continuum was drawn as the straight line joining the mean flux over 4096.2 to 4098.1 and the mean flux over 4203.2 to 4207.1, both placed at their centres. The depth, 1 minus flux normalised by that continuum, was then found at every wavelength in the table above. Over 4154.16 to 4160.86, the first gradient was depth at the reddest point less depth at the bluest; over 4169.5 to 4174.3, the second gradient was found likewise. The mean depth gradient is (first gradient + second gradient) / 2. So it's -0.01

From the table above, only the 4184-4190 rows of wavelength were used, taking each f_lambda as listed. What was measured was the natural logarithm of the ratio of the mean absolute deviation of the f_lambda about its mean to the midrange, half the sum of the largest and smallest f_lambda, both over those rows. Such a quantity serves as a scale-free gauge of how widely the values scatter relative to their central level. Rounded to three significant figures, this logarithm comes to -4.94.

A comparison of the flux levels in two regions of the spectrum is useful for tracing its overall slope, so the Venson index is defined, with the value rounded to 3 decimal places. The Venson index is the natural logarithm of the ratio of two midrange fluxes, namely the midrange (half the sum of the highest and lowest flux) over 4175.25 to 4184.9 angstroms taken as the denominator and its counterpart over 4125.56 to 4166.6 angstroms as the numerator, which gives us 0.049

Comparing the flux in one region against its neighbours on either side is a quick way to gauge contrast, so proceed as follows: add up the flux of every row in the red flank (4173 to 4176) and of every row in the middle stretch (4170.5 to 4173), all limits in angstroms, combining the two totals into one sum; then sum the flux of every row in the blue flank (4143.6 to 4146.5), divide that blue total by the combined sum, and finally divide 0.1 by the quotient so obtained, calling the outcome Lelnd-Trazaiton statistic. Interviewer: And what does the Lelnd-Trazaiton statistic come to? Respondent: 0.192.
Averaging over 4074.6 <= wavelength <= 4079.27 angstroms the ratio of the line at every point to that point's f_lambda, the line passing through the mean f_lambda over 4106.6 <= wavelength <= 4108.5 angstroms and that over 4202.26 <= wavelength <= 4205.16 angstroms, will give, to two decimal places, 1.12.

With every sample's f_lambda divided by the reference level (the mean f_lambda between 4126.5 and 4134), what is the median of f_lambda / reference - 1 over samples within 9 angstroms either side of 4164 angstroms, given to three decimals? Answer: 0.034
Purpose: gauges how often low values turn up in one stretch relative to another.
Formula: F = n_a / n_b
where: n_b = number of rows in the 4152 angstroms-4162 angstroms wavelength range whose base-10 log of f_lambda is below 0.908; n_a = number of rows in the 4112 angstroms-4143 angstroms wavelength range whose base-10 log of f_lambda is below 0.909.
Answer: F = 2.0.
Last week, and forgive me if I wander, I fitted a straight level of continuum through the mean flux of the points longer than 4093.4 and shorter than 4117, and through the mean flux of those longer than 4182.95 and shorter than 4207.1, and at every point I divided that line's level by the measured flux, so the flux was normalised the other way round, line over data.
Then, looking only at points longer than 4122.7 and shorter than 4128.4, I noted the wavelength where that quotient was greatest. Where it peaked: 4127.93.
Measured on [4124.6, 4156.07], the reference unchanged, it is 4144.12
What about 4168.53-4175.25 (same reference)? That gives 4173.81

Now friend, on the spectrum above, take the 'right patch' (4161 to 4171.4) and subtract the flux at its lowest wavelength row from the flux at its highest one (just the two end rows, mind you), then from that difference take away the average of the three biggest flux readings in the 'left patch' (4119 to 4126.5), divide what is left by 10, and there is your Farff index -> -0.97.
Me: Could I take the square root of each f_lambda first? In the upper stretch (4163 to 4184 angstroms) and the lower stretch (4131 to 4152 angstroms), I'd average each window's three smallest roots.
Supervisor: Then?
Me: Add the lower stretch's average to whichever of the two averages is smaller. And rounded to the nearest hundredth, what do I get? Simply 5.52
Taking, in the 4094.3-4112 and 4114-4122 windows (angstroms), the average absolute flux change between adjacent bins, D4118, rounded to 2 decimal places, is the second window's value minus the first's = -0.15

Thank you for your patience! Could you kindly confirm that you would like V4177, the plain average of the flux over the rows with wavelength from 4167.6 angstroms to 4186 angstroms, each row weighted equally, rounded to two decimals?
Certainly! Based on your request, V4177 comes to 7.92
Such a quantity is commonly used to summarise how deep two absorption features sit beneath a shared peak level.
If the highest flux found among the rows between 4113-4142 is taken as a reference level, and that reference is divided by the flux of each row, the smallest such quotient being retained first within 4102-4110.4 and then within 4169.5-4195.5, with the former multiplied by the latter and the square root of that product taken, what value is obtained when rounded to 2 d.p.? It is 1.03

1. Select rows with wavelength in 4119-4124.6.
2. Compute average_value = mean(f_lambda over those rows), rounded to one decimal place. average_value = 8.6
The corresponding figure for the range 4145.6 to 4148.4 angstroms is 8.0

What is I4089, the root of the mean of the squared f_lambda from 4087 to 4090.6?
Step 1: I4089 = 8.84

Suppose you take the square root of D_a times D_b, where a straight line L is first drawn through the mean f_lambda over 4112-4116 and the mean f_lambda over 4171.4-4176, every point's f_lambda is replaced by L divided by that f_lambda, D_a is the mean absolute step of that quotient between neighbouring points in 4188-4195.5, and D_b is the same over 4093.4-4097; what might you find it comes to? 0.0142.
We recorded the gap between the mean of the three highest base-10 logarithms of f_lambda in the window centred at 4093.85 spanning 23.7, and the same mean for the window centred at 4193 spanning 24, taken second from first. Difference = 0.019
